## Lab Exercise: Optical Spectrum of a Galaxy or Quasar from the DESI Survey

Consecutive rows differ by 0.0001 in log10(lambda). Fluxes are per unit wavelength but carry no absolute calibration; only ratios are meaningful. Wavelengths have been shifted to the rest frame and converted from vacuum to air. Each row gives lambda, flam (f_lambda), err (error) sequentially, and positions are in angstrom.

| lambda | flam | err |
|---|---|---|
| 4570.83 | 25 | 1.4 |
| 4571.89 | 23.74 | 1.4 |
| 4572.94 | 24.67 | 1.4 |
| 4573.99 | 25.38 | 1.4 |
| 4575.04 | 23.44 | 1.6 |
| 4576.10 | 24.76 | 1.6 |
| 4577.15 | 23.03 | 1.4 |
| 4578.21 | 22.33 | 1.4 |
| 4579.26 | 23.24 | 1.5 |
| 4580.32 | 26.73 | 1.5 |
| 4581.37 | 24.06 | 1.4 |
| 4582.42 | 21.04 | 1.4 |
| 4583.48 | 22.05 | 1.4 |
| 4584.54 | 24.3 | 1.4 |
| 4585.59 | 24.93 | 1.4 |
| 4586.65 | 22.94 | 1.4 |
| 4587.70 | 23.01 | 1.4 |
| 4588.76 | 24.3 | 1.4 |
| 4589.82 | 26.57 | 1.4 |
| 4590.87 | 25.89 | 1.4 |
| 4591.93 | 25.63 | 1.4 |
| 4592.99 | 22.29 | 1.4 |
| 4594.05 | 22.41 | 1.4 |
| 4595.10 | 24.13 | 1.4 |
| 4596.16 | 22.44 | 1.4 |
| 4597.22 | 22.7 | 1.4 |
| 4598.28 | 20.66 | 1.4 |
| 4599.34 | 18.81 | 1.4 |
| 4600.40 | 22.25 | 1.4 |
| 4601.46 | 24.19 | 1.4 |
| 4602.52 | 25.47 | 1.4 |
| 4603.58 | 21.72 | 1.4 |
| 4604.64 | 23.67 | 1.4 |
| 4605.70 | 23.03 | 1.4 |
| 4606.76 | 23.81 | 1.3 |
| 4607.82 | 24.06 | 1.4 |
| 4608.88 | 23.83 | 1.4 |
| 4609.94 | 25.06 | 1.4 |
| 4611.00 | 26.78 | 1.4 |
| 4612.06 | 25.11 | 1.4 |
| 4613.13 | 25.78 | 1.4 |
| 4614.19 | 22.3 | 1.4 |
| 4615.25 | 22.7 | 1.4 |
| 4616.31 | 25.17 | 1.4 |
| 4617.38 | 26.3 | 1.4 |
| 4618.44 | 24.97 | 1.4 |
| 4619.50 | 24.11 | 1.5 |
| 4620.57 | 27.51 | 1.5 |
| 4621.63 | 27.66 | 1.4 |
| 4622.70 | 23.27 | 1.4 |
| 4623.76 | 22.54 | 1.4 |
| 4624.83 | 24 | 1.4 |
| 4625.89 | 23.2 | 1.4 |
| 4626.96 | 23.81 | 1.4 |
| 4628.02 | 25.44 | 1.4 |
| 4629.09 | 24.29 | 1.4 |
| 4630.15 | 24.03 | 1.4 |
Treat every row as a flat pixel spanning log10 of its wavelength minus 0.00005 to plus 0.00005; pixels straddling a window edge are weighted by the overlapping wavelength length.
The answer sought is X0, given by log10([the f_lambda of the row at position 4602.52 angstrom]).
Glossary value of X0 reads 1.41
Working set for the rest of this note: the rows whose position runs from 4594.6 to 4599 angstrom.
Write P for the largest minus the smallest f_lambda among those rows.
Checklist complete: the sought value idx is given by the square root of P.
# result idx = 1.9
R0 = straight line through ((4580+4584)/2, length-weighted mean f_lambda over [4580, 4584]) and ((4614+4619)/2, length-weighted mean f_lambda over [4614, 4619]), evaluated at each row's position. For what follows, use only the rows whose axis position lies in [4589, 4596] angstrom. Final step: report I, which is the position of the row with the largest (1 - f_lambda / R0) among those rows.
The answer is 4592.99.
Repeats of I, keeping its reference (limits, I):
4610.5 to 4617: 4614.19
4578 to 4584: 4582.42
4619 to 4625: 4623.76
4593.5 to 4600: 4599.34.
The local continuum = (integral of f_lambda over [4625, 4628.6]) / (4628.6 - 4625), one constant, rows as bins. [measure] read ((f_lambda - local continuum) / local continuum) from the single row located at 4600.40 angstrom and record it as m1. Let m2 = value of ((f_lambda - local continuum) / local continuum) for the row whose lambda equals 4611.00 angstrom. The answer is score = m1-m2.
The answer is -0.19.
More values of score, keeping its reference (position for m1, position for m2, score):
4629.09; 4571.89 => 0.02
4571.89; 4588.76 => -0.02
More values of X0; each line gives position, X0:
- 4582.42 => 1.32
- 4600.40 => 1.35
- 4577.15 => 1.36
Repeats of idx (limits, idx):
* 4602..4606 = 1.9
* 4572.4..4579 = 1.7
